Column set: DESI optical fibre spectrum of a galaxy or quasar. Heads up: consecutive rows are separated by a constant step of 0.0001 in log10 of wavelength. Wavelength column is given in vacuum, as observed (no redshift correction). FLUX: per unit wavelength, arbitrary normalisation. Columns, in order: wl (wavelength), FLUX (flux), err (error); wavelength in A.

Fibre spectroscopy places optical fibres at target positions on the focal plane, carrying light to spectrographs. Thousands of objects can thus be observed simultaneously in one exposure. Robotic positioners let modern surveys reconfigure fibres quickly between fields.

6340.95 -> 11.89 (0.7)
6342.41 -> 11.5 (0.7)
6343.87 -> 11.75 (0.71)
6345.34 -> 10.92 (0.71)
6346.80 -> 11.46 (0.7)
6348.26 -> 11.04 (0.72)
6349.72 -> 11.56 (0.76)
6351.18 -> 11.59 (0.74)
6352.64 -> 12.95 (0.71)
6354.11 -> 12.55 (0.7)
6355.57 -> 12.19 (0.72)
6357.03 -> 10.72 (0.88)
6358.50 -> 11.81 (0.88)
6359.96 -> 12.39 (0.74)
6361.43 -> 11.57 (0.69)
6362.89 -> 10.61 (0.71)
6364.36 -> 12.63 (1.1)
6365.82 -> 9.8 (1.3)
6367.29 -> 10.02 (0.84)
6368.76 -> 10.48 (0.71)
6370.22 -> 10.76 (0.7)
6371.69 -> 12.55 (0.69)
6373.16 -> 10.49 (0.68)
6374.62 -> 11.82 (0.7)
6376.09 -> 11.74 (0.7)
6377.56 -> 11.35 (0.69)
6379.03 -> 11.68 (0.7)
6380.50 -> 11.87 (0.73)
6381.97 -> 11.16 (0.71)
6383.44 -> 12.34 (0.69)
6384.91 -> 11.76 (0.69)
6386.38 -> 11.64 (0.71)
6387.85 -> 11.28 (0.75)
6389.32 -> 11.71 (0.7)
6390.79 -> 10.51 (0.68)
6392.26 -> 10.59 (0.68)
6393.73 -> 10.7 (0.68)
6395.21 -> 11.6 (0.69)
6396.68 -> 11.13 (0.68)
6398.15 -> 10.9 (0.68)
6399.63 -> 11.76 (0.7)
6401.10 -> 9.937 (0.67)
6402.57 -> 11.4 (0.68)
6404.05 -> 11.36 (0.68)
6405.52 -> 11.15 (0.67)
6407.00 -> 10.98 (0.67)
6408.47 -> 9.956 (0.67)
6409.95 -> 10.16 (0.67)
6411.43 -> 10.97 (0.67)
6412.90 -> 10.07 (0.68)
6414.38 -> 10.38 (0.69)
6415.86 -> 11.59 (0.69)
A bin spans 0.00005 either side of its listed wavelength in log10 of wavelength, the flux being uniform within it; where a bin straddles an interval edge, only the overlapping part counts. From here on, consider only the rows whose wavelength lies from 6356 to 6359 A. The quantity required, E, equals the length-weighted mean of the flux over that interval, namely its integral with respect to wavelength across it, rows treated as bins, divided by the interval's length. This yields 11.31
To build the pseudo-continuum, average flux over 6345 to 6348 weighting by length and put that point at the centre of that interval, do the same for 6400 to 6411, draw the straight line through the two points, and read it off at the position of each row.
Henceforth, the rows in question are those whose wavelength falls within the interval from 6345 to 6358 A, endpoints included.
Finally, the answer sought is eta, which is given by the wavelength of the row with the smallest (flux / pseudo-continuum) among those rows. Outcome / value 6357.03 A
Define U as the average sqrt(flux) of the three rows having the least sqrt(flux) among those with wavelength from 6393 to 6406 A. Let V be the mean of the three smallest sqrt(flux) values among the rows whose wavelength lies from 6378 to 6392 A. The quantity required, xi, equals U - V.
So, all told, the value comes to -0.07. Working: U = 3.24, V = 3.31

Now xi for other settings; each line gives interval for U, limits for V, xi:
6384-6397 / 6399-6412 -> 0.09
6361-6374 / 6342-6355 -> -0.16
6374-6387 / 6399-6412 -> 0.21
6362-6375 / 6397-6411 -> 0.01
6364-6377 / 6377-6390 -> -0.18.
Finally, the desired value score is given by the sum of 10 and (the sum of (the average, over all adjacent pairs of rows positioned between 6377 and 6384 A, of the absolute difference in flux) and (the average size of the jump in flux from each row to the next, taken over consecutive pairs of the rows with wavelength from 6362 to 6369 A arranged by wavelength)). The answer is 12.0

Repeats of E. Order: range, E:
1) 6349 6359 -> 11.91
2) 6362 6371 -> 10.74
